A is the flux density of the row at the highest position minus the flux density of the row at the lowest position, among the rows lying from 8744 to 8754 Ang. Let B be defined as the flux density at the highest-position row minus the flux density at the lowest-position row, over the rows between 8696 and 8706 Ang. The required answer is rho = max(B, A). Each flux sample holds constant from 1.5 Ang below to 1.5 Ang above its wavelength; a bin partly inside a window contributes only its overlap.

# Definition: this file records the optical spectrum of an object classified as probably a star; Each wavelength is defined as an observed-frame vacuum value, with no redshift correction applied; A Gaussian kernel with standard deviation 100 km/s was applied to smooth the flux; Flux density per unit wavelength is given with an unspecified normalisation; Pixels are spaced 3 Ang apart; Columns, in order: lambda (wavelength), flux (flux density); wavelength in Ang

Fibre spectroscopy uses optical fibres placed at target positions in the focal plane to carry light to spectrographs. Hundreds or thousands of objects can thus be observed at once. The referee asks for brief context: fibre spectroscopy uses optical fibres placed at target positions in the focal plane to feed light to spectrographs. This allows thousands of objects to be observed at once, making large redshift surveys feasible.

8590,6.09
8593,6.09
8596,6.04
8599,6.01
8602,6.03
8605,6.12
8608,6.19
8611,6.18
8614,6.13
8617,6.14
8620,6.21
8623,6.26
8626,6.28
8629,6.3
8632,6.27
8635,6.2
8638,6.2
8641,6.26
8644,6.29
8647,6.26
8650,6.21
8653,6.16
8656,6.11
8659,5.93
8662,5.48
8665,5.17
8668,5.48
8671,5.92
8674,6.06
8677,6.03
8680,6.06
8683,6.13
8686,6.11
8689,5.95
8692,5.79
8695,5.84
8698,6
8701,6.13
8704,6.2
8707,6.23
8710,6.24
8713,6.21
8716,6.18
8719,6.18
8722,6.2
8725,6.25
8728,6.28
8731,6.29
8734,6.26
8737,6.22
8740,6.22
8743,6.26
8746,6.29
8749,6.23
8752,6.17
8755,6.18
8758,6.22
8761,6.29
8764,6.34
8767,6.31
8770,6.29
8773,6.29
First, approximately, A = -0.12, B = 0.200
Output 0.20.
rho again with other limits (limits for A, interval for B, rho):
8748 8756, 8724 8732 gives 0.04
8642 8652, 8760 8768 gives 0.02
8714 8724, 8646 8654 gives 0.02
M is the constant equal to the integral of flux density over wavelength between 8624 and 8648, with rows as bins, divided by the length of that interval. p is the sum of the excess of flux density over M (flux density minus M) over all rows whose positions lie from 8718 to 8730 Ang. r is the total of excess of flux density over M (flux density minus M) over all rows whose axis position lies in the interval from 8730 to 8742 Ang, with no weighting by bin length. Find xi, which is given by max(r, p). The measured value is -0.04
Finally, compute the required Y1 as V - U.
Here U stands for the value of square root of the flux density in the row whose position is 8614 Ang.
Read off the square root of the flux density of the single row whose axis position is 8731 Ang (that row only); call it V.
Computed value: 0.032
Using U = 2.476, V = 2.51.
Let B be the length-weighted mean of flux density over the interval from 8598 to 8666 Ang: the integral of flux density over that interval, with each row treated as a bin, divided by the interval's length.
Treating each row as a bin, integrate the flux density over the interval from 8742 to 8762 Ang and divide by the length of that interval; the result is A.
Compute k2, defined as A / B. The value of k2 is 1.02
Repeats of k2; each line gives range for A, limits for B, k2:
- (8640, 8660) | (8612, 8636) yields 0.99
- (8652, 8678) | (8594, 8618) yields 0.95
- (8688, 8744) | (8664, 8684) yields 1.05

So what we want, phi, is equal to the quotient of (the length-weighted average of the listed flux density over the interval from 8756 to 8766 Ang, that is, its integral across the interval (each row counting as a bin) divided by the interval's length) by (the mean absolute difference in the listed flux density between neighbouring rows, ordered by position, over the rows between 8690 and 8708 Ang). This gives 71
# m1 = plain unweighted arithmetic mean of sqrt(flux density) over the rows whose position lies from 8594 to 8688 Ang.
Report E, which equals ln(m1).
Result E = 0.902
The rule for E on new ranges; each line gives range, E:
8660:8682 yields 0.874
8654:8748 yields 0.900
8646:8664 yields 0.898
